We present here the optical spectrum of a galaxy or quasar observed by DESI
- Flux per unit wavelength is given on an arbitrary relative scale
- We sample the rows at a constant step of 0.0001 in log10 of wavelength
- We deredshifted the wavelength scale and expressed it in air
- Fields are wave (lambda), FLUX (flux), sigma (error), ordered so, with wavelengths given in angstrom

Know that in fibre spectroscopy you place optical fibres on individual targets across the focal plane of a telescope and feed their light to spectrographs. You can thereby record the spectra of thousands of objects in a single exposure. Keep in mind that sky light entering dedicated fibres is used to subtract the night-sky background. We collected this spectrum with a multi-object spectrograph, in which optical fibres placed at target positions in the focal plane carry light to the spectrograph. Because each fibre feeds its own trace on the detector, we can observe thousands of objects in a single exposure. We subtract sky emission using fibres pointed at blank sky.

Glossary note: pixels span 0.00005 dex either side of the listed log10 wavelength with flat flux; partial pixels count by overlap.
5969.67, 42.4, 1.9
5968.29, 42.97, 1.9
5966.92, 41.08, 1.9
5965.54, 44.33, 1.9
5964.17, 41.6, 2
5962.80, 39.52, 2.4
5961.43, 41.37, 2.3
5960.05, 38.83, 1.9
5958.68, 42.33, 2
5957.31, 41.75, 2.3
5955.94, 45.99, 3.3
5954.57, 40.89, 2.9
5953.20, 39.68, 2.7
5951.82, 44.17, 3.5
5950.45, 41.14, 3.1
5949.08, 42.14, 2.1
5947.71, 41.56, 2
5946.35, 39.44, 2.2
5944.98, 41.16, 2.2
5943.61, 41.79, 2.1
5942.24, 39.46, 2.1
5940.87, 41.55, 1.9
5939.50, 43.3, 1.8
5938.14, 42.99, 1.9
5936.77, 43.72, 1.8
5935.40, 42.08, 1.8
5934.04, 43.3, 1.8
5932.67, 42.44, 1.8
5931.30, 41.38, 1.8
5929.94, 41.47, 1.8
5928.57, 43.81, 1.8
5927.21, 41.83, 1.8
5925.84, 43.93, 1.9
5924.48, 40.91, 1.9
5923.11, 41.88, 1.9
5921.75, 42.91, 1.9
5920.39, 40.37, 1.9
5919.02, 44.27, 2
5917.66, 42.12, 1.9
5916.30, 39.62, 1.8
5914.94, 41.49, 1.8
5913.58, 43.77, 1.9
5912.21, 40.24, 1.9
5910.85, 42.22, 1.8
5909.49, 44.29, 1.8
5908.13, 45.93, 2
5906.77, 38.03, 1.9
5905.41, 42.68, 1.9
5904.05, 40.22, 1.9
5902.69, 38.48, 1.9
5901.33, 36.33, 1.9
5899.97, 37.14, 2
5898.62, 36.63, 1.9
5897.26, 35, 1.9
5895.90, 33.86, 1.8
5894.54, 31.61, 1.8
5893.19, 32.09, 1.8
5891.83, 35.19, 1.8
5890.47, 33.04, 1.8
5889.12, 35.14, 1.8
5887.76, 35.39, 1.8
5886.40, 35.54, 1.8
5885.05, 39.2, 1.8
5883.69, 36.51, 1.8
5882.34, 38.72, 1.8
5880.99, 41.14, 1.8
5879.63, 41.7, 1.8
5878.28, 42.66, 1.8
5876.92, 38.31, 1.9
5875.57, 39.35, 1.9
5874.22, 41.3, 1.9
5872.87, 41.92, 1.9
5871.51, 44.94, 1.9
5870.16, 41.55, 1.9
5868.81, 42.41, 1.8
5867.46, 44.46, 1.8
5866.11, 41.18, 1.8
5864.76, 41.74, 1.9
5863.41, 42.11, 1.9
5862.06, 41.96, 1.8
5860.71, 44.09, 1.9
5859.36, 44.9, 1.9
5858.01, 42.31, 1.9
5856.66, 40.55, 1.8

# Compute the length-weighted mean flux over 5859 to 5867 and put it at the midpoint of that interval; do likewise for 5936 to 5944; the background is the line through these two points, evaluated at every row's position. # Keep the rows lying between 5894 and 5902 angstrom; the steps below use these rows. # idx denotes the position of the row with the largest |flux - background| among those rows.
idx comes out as 5894.54 angstrom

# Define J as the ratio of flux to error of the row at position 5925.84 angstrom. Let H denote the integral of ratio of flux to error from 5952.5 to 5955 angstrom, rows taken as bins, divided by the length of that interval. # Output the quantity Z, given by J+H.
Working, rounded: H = 14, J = 23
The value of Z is 37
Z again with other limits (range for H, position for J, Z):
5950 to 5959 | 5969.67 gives 38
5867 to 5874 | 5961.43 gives 41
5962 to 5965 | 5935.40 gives 42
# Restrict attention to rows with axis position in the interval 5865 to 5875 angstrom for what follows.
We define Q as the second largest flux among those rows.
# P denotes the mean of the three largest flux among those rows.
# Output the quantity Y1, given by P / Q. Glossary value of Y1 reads 0.99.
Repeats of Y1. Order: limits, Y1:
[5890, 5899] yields 1.01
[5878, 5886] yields 1.00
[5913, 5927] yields 1.00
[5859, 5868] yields 1.00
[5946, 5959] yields 1.00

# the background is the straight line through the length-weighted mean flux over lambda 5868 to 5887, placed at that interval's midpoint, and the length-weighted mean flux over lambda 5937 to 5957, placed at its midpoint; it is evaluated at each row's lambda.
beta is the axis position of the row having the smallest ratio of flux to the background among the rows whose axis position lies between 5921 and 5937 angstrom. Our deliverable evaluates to 5924.48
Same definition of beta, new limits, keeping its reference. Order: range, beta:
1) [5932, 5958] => 5946.35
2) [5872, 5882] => 5876.92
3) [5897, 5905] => 5897.26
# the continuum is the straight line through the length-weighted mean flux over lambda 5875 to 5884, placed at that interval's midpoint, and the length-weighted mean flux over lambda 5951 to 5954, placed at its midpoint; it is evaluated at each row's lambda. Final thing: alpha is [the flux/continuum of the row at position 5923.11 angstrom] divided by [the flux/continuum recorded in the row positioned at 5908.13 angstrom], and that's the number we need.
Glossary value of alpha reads 0.90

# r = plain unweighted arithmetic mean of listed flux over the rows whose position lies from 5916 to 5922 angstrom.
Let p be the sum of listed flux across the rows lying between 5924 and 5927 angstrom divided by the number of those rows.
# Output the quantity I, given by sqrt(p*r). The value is 42.1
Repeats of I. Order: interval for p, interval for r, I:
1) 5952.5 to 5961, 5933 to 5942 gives 42.2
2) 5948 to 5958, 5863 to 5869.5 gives 42.3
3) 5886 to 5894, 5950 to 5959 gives 38.1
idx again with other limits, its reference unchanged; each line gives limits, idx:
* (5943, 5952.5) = 5946.35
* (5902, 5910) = 5906.77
